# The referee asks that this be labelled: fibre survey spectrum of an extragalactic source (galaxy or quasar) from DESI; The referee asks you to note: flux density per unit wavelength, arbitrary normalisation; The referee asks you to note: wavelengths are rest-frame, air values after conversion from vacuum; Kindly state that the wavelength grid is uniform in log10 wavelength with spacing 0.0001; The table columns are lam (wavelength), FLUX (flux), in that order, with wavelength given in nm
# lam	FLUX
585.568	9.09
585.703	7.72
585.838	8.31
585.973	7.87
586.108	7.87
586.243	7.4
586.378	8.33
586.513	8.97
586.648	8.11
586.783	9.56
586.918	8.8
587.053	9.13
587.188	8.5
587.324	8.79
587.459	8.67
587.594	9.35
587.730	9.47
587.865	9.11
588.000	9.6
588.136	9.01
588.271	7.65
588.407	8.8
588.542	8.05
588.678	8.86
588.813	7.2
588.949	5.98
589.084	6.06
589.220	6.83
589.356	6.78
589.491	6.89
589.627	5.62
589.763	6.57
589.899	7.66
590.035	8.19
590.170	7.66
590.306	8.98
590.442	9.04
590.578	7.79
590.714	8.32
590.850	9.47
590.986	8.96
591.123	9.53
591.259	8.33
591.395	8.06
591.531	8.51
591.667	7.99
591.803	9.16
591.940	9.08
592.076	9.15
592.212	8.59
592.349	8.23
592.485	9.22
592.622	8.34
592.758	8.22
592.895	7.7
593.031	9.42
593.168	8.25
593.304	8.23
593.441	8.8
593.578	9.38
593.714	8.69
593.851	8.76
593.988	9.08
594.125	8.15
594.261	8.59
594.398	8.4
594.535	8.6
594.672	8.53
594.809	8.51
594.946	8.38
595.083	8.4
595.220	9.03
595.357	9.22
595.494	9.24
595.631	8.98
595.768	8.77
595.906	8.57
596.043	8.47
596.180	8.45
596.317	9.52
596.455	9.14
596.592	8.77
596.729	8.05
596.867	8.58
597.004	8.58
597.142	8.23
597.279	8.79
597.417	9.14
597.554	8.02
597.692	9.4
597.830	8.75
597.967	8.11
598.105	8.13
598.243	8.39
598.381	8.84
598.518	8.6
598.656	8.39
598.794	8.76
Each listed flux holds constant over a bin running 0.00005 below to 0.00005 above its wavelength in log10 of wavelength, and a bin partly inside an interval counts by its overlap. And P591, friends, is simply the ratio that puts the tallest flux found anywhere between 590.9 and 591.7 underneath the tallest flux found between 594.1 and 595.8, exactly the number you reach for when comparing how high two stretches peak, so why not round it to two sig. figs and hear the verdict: 0.97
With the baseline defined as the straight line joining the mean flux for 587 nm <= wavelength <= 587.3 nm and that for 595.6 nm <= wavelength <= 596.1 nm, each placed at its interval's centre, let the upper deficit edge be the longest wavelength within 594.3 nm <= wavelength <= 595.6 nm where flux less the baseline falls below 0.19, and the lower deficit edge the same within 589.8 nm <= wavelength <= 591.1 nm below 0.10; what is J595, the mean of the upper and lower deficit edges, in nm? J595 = 592.90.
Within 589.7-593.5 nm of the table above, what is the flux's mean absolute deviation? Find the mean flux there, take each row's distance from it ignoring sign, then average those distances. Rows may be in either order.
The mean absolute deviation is 0.55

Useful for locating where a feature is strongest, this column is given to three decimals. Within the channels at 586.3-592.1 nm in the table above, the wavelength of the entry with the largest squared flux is 588.000 nm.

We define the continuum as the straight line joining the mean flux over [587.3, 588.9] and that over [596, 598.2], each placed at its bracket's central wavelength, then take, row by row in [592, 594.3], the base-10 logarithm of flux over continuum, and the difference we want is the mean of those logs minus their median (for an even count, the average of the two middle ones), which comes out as 0.001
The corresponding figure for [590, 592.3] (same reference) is 0.001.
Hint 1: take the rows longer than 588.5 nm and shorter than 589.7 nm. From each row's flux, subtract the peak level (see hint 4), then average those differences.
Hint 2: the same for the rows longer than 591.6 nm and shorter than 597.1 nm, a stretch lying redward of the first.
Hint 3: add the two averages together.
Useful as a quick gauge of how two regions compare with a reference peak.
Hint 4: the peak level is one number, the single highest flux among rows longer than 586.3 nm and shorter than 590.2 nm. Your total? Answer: -3.6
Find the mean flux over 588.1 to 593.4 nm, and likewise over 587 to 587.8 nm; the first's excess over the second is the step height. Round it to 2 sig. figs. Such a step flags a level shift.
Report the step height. -0.87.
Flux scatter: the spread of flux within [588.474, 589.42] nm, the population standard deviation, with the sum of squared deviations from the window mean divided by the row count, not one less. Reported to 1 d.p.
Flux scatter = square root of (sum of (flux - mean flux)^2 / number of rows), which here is 1.0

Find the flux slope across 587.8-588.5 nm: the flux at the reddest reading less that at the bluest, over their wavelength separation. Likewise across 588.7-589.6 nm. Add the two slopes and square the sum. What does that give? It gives 1.1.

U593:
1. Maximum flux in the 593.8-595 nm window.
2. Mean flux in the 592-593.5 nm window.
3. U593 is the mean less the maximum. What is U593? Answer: -0.5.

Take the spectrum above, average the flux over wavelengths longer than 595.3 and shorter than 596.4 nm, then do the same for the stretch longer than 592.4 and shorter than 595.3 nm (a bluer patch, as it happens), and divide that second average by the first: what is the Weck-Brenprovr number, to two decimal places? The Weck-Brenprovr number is 0.97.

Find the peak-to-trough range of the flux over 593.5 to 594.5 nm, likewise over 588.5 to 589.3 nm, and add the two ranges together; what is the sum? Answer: 4.1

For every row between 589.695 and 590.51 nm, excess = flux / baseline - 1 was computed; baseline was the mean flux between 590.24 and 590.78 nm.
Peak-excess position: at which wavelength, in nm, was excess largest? 590.442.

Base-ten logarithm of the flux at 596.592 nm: 0.943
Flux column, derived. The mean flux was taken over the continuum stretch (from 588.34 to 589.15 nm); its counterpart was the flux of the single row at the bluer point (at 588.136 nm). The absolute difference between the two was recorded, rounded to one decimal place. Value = 1.5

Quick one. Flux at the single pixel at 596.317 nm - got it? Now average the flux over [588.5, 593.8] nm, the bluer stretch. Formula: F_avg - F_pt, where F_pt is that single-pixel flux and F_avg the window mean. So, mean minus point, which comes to -1.4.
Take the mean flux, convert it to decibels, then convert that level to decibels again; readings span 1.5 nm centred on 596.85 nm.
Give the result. 9.72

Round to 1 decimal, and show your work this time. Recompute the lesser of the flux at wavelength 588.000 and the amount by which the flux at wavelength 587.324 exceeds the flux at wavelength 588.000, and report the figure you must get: -0.8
